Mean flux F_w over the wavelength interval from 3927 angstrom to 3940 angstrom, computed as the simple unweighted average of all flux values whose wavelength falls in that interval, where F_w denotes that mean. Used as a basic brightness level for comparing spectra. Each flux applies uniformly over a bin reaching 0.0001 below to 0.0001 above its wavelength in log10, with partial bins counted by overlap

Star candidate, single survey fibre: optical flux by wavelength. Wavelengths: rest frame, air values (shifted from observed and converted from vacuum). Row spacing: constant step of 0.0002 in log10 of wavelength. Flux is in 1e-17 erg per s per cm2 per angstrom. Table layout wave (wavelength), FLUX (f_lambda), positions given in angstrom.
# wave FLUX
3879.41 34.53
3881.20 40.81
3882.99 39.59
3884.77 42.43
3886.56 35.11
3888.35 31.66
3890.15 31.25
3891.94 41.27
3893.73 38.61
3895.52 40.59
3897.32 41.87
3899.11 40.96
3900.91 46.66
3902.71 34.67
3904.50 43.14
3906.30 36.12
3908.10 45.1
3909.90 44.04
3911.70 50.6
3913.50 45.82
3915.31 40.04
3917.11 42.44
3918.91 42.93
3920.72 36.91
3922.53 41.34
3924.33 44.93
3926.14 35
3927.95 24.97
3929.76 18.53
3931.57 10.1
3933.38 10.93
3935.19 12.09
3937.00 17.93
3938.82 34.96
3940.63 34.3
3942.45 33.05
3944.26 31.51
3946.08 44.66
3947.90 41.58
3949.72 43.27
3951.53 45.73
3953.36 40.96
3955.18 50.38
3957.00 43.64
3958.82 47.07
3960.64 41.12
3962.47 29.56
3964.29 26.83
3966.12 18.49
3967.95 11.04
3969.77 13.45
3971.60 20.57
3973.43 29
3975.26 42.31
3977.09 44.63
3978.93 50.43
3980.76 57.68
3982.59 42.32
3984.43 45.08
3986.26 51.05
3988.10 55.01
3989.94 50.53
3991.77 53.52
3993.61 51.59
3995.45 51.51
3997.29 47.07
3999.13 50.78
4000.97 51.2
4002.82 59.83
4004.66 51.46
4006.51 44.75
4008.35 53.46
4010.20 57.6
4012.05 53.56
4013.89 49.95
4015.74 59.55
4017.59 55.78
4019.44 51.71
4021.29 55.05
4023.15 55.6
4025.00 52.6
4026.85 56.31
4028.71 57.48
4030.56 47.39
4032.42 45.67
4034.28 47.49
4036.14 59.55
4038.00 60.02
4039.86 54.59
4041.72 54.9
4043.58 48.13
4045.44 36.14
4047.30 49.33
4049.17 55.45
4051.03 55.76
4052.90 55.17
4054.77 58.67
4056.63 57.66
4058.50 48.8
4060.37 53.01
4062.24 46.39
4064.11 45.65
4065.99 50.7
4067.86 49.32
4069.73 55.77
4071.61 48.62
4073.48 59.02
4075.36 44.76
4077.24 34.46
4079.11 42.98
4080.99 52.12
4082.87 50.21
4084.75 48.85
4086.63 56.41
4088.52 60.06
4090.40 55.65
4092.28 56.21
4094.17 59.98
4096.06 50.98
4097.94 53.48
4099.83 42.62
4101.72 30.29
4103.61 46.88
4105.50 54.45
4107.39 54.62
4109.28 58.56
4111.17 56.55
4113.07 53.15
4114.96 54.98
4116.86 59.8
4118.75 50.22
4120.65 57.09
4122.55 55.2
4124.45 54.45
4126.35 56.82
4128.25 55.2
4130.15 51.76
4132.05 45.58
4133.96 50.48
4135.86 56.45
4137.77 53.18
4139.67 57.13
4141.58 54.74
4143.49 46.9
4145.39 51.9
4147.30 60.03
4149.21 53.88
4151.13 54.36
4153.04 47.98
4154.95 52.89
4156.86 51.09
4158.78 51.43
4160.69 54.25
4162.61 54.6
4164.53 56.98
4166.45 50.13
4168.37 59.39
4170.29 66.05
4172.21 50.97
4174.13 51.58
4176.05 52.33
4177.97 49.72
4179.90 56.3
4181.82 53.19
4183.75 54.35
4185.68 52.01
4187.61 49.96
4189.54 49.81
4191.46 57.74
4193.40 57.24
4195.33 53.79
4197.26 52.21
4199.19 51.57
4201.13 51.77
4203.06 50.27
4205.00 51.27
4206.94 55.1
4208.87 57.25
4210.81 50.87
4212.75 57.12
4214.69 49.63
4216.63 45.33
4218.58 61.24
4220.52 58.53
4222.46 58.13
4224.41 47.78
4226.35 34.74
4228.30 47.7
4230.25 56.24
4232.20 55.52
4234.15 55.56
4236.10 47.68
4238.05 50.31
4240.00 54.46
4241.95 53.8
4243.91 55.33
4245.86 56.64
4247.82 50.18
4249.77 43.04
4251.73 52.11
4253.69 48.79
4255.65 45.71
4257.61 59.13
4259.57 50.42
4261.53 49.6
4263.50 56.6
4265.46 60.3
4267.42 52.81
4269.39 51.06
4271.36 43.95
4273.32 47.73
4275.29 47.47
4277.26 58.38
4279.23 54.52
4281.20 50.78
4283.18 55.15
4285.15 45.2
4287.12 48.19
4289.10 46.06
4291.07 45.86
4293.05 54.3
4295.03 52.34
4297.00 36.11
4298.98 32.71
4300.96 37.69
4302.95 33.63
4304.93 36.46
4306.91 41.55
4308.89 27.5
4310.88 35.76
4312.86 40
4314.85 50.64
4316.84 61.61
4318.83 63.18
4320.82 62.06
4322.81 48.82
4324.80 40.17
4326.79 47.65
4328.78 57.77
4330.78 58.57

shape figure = 19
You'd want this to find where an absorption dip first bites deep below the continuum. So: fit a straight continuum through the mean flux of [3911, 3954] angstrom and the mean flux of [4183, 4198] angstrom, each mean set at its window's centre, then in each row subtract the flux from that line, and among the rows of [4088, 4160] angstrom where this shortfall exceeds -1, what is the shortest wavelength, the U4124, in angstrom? 4099.83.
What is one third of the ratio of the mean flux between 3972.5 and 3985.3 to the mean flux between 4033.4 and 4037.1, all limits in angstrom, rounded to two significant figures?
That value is 0.28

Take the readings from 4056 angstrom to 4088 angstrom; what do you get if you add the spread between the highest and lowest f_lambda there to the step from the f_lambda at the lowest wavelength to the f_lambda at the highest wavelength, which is 23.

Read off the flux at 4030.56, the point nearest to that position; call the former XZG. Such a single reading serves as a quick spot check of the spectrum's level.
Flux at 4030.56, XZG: 47.39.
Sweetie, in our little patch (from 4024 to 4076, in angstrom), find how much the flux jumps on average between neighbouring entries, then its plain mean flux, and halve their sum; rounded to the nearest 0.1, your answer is 28.7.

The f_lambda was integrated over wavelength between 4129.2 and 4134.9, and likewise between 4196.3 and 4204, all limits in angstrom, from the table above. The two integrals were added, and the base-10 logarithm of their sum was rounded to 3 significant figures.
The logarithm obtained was 2.83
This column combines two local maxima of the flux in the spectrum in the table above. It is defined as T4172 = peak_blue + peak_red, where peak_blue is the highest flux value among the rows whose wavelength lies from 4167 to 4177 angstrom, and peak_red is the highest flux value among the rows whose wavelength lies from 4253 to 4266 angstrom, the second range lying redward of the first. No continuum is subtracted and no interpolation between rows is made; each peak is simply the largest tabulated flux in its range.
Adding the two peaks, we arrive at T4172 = 126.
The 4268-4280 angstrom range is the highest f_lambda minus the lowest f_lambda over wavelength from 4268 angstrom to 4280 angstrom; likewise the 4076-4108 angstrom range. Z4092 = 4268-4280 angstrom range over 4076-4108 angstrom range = 0.5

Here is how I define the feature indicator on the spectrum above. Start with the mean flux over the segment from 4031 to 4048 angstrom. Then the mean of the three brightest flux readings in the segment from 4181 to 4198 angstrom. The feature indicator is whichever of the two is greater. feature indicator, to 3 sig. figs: 56.4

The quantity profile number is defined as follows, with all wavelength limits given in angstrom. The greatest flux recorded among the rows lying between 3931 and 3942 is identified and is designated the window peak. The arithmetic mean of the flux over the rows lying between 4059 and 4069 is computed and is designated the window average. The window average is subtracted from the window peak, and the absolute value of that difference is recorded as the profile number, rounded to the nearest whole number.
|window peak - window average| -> 14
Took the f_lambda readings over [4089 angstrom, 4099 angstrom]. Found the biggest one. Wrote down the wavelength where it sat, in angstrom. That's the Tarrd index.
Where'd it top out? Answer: 4094.17 angstrom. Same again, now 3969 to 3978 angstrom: 3977.09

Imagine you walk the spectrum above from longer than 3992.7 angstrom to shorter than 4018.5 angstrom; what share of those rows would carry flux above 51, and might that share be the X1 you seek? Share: 0.7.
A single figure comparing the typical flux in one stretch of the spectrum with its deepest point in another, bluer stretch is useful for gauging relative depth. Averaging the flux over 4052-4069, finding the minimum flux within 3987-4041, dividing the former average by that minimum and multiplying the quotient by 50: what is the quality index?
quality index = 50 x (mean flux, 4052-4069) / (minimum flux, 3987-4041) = 58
